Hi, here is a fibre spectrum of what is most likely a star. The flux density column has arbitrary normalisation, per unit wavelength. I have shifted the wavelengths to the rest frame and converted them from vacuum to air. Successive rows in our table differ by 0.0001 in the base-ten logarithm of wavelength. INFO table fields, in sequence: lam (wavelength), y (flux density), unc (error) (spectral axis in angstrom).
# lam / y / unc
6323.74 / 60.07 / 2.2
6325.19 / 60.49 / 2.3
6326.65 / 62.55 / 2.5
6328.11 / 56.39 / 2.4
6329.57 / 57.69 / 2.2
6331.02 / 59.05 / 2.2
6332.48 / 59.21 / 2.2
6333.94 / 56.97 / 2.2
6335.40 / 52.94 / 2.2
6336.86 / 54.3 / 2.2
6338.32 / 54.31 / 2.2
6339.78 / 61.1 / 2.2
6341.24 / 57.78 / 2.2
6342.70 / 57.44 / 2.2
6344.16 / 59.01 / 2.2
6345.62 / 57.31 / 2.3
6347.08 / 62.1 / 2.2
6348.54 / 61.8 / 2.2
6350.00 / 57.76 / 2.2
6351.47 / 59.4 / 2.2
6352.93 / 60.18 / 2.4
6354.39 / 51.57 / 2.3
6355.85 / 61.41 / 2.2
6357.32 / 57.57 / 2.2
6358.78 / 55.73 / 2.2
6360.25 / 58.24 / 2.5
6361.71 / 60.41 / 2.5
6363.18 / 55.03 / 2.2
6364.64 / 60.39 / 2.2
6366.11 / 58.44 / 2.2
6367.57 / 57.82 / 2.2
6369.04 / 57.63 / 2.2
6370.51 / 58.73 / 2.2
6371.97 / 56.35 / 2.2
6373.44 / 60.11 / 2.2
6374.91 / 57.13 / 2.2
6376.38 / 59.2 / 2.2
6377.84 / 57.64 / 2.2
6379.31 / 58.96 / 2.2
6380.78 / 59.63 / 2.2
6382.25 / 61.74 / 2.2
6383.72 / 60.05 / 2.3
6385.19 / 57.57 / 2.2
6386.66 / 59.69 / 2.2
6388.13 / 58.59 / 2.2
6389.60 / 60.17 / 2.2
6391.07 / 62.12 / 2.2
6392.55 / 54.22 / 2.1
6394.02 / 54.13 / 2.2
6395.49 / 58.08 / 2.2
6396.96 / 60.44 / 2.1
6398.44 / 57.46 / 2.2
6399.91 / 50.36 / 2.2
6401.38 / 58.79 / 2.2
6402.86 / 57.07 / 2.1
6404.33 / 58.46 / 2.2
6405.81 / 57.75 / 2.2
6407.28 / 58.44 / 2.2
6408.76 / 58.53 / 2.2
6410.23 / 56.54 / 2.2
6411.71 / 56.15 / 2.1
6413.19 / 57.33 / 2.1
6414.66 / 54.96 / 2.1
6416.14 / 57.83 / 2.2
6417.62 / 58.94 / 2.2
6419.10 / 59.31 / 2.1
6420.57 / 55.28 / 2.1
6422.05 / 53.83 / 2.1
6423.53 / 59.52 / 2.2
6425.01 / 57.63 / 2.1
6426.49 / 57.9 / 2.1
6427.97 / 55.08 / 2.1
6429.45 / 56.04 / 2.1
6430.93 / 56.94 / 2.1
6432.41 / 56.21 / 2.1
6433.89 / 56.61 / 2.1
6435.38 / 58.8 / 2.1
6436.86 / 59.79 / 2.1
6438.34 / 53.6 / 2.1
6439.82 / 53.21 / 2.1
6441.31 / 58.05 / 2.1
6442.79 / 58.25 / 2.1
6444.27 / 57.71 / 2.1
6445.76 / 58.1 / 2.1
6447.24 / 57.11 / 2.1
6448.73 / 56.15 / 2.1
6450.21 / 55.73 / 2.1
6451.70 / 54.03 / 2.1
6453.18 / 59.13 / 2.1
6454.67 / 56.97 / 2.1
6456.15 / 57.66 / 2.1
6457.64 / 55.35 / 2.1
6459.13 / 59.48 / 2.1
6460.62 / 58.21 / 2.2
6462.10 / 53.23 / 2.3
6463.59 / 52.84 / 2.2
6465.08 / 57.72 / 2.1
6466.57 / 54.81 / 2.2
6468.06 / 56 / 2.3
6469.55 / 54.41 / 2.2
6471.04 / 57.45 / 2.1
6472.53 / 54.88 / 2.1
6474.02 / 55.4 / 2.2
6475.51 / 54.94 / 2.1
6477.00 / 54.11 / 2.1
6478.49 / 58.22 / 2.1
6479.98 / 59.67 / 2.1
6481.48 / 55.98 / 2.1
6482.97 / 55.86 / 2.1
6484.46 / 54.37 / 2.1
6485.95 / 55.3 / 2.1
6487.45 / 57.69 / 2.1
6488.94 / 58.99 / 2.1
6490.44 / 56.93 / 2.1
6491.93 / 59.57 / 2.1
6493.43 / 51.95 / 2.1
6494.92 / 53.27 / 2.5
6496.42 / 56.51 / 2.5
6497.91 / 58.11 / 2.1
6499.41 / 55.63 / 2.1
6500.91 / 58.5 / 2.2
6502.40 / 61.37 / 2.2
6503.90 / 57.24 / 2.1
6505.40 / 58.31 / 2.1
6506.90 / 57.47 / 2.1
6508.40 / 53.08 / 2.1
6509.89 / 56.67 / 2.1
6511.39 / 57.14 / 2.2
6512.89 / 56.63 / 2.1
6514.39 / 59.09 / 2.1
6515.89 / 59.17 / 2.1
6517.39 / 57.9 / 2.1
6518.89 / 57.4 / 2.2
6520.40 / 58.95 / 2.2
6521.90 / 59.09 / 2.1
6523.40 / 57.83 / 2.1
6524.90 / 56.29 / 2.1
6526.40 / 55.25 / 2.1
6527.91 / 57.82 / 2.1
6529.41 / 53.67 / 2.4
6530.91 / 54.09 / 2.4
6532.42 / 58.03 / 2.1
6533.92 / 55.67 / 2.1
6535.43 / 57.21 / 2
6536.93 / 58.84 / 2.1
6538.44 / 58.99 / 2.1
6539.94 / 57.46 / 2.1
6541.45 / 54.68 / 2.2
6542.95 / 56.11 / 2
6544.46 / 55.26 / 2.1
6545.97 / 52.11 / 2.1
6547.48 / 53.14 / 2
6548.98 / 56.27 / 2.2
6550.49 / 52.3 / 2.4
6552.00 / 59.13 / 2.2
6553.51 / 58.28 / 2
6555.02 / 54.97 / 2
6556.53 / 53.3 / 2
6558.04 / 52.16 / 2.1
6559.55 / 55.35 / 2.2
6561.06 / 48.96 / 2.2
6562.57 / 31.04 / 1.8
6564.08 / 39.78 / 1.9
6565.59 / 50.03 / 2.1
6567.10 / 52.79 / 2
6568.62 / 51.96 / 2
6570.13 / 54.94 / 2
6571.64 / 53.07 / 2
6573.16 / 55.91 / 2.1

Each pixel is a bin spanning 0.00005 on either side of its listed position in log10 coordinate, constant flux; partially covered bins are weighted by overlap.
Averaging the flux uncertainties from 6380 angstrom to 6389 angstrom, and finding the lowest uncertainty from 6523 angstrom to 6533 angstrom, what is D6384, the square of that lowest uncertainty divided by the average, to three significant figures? 1.99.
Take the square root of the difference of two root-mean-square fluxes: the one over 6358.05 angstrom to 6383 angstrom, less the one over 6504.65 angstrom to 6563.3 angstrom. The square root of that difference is 1.65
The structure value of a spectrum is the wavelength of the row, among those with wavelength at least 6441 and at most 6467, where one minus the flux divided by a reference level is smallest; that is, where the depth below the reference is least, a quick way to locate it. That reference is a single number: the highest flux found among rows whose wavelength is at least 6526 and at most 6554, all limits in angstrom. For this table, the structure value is 6459.13 angstrom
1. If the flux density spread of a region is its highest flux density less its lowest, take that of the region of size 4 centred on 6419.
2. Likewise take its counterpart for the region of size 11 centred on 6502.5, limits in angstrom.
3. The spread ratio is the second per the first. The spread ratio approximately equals 1.4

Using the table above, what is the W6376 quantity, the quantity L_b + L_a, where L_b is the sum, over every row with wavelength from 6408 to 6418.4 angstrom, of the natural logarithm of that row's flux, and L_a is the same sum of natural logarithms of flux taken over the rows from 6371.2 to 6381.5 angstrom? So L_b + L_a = 56.8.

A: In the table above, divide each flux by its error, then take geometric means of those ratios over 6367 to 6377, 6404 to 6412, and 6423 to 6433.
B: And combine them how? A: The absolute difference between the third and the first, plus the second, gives 27.0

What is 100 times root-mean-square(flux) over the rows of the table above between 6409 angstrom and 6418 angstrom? 5697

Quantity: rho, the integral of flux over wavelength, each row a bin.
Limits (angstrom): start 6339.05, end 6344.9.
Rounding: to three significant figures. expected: 344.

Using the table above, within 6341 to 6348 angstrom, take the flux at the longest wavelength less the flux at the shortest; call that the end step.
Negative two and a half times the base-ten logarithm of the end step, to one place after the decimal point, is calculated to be -1.6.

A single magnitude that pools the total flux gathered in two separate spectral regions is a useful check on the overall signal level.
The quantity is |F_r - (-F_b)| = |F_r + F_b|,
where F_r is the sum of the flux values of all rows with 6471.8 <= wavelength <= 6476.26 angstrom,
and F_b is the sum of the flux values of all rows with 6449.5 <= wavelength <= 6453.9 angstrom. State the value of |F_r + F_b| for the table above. 334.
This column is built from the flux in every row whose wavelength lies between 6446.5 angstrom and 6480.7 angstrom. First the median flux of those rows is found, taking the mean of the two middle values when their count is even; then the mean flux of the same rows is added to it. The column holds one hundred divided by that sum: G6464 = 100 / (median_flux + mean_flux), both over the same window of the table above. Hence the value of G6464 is 0.89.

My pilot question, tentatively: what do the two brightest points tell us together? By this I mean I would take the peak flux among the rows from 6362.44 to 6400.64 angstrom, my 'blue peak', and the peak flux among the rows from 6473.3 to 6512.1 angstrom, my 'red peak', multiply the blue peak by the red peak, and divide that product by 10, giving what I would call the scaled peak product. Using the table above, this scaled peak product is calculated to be 381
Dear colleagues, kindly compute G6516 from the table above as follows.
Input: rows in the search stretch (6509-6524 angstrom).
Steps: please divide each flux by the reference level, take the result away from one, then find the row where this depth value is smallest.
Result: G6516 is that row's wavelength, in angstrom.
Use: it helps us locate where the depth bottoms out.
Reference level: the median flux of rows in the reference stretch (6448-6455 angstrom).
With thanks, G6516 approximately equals 6515.89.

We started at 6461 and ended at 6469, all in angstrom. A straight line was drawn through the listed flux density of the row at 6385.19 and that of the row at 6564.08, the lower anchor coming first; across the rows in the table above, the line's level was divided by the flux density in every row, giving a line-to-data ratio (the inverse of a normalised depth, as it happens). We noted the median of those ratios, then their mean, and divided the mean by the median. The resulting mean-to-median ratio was 1.00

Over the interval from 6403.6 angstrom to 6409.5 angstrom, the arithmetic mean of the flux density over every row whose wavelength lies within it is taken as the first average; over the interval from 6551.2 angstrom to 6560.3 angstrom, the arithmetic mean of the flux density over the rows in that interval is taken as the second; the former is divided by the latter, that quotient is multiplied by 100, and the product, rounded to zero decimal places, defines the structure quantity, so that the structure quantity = 105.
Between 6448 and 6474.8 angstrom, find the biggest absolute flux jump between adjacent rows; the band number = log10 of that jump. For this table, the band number 0.71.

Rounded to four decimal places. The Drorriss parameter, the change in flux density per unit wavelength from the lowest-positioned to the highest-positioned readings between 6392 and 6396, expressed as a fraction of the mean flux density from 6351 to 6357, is 0.0226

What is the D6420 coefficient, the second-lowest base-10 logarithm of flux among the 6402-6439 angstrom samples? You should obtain 1.73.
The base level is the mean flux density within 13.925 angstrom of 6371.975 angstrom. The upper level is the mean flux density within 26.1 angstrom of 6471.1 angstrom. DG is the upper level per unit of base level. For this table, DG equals 0.96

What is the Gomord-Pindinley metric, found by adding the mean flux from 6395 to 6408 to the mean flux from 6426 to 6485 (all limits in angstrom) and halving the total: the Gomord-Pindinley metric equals 56.9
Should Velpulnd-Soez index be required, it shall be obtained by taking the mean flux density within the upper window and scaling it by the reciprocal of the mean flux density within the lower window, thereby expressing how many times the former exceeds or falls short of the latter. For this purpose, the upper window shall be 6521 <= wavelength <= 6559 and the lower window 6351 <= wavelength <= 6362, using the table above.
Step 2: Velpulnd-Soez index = 0.96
